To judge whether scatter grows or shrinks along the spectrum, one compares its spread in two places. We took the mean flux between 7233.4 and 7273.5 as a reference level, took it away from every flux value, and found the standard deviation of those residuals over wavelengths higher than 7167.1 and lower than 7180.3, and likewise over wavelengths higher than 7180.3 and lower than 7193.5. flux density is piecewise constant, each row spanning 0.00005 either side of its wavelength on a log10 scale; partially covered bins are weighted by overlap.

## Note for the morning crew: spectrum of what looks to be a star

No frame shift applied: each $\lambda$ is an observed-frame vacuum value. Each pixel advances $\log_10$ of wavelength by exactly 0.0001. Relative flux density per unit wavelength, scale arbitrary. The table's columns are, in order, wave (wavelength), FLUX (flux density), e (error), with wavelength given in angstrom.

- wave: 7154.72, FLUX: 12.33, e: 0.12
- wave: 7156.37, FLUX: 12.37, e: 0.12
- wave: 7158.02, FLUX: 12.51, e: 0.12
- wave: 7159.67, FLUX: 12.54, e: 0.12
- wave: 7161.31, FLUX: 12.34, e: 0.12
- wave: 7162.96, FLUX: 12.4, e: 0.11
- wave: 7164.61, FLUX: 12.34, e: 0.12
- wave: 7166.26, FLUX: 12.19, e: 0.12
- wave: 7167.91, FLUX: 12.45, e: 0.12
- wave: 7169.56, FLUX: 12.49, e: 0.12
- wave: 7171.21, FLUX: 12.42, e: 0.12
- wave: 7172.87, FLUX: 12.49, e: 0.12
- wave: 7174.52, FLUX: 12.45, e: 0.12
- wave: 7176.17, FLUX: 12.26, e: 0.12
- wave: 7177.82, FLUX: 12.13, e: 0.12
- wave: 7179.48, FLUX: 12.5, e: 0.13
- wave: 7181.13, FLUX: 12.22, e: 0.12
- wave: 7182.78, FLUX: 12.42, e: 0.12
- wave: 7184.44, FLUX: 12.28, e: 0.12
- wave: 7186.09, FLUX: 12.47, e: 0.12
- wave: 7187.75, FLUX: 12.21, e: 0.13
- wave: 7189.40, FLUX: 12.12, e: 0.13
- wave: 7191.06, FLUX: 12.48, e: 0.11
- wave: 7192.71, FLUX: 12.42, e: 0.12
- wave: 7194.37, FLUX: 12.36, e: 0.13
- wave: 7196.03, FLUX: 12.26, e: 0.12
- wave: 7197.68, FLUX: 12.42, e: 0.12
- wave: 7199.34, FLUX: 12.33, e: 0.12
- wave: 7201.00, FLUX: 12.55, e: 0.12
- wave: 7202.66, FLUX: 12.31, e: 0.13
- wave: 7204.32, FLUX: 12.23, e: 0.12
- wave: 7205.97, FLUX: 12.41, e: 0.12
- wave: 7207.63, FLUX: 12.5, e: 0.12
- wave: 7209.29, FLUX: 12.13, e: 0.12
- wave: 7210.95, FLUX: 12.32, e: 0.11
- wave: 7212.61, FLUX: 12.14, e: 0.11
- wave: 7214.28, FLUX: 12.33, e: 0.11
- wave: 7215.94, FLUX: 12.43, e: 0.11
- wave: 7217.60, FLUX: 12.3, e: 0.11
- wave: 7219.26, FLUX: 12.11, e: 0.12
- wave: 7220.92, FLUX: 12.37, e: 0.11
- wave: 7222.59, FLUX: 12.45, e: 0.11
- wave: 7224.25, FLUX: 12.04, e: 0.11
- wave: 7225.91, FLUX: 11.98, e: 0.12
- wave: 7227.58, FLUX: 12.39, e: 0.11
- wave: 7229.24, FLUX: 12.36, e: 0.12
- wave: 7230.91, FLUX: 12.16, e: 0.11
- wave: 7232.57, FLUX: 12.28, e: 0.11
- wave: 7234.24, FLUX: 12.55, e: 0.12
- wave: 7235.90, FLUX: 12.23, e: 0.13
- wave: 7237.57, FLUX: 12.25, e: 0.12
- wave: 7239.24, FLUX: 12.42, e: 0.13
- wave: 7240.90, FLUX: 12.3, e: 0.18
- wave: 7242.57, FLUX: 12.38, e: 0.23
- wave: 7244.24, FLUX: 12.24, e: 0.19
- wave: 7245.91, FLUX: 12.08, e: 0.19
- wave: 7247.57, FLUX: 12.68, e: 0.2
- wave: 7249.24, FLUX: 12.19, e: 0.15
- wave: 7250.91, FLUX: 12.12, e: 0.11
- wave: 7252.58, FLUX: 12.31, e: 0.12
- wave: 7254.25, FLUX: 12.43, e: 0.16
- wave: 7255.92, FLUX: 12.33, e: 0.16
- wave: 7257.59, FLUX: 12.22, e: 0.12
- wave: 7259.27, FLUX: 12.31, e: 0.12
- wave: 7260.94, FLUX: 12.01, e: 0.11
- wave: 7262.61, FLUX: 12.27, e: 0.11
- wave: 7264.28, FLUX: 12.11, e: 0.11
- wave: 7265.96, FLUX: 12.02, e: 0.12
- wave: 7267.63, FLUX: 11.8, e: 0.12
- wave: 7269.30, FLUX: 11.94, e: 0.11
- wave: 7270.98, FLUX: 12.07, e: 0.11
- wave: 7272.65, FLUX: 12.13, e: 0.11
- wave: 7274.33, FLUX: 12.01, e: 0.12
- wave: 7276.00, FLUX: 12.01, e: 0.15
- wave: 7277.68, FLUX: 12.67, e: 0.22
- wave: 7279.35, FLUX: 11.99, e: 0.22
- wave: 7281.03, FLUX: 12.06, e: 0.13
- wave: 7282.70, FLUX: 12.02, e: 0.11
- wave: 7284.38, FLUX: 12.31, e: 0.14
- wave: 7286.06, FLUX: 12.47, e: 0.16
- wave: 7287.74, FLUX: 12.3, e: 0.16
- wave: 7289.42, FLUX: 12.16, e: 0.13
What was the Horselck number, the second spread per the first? 1.0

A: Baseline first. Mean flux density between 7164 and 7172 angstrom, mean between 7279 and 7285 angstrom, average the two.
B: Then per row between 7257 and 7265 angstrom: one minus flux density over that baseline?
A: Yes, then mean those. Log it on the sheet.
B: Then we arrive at 0.004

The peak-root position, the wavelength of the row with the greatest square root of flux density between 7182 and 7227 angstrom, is 7201.00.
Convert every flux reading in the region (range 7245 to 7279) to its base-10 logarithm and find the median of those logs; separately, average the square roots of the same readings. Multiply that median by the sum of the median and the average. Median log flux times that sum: 4.96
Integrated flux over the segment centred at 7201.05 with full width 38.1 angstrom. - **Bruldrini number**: 470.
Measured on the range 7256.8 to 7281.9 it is 304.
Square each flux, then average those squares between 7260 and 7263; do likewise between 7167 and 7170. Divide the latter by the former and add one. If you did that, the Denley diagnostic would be 2.05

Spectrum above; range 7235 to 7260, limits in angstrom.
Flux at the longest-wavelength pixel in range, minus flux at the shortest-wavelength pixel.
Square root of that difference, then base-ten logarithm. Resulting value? -0.5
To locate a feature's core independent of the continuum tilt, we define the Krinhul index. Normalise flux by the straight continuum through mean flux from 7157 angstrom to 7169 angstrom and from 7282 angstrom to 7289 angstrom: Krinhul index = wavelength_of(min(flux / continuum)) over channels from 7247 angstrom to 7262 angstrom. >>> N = 7260.94 angstrom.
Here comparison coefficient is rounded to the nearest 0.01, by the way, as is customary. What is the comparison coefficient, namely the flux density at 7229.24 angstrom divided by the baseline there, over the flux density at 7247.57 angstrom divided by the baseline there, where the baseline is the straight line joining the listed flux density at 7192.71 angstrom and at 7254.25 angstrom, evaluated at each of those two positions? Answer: 0.97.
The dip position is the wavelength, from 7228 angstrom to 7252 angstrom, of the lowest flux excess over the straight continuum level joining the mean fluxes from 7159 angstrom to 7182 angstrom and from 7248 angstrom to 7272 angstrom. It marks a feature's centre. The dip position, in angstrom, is 7245.91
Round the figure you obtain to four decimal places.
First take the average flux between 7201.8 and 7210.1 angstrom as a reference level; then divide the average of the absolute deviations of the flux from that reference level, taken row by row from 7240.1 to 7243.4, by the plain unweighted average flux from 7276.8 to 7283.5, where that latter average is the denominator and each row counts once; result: 0.0033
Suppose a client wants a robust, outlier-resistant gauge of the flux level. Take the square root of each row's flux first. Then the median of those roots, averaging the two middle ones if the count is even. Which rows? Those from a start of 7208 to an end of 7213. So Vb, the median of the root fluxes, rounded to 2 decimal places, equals 3.48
